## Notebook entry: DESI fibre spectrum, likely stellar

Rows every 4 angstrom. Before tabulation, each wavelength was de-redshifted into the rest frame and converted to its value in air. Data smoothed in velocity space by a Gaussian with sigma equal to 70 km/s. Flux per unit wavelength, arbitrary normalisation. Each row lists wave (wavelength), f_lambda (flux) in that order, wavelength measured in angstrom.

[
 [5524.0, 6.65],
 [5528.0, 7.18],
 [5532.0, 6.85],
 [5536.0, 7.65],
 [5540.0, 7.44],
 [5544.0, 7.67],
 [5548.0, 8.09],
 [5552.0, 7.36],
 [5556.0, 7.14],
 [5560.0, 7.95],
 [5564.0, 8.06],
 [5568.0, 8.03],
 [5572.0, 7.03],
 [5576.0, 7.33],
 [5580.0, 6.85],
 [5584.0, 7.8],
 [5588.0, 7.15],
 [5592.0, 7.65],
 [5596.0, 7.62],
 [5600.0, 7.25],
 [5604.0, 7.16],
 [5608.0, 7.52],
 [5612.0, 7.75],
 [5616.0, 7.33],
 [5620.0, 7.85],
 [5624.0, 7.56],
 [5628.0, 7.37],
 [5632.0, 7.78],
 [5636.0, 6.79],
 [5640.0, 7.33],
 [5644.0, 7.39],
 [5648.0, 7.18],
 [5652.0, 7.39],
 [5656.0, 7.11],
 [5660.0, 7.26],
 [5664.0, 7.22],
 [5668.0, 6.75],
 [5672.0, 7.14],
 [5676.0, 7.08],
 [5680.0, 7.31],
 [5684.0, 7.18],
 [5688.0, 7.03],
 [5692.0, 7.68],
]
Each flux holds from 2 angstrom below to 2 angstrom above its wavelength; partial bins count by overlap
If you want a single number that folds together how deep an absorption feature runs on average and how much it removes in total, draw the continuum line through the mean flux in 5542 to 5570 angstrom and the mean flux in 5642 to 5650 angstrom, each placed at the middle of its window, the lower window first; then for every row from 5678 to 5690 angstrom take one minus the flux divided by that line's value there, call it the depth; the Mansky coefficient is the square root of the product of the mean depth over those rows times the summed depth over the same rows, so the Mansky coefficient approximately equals 0.021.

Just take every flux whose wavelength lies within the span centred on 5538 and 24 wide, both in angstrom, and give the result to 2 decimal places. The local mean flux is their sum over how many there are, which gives 7.48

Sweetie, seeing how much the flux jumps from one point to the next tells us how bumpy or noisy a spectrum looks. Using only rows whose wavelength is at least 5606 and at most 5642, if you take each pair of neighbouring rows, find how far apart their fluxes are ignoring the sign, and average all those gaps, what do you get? 0.45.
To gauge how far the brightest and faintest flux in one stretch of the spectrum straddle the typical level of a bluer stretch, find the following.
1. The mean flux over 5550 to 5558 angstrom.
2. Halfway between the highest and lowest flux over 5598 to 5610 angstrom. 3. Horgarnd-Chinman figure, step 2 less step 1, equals 0.1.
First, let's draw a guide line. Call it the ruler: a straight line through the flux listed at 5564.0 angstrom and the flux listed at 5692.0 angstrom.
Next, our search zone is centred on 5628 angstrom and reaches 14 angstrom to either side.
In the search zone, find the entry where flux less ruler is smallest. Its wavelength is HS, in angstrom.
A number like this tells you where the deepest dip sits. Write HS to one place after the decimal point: 5636.0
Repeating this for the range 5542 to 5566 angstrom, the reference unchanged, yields 5556.0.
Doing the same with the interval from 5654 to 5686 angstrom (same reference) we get 5668.0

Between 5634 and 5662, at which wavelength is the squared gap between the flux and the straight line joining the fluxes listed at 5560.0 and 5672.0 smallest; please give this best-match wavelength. 5660.0 angstrom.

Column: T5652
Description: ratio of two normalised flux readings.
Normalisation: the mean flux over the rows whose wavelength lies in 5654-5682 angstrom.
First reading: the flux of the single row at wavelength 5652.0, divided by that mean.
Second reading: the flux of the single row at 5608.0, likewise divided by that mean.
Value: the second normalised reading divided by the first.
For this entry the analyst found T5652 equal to 1.018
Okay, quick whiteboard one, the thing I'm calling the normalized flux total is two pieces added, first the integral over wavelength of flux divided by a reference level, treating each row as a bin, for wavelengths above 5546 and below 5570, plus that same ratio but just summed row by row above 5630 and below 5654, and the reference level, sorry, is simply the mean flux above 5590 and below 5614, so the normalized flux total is 31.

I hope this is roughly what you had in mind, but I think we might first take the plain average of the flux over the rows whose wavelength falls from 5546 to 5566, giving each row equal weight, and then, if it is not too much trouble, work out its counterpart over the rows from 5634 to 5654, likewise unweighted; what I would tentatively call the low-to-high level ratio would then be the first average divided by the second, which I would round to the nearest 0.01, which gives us 1.07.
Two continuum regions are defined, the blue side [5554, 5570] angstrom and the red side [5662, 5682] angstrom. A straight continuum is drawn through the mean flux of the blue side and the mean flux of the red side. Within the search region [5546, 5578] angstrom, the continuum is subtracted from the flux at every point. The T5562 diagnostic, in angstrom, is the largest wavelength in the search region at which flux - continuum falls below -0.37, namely 5576.0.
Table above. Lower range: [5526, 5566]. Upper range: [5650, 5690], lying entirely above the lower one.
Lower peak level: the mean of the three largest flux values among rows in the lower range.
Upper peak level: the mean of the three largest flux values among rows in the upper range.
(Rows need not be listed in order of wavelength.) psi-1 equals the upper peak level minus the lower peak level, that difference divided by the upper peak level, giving -0.097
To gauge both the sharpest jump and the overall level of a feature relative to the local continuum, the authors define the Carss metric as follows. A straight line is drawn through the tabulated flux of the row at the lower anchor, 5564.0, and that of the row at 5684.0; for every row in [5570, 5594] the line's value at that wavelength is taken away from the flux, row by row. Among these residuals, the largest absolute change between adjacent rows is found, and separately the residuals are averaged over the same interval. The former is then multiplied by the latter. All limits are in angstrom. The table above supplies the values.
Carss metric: -0.61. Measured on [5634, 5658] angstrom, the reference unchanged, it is -0.15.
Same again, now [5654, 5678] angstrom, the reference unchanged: -0.10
